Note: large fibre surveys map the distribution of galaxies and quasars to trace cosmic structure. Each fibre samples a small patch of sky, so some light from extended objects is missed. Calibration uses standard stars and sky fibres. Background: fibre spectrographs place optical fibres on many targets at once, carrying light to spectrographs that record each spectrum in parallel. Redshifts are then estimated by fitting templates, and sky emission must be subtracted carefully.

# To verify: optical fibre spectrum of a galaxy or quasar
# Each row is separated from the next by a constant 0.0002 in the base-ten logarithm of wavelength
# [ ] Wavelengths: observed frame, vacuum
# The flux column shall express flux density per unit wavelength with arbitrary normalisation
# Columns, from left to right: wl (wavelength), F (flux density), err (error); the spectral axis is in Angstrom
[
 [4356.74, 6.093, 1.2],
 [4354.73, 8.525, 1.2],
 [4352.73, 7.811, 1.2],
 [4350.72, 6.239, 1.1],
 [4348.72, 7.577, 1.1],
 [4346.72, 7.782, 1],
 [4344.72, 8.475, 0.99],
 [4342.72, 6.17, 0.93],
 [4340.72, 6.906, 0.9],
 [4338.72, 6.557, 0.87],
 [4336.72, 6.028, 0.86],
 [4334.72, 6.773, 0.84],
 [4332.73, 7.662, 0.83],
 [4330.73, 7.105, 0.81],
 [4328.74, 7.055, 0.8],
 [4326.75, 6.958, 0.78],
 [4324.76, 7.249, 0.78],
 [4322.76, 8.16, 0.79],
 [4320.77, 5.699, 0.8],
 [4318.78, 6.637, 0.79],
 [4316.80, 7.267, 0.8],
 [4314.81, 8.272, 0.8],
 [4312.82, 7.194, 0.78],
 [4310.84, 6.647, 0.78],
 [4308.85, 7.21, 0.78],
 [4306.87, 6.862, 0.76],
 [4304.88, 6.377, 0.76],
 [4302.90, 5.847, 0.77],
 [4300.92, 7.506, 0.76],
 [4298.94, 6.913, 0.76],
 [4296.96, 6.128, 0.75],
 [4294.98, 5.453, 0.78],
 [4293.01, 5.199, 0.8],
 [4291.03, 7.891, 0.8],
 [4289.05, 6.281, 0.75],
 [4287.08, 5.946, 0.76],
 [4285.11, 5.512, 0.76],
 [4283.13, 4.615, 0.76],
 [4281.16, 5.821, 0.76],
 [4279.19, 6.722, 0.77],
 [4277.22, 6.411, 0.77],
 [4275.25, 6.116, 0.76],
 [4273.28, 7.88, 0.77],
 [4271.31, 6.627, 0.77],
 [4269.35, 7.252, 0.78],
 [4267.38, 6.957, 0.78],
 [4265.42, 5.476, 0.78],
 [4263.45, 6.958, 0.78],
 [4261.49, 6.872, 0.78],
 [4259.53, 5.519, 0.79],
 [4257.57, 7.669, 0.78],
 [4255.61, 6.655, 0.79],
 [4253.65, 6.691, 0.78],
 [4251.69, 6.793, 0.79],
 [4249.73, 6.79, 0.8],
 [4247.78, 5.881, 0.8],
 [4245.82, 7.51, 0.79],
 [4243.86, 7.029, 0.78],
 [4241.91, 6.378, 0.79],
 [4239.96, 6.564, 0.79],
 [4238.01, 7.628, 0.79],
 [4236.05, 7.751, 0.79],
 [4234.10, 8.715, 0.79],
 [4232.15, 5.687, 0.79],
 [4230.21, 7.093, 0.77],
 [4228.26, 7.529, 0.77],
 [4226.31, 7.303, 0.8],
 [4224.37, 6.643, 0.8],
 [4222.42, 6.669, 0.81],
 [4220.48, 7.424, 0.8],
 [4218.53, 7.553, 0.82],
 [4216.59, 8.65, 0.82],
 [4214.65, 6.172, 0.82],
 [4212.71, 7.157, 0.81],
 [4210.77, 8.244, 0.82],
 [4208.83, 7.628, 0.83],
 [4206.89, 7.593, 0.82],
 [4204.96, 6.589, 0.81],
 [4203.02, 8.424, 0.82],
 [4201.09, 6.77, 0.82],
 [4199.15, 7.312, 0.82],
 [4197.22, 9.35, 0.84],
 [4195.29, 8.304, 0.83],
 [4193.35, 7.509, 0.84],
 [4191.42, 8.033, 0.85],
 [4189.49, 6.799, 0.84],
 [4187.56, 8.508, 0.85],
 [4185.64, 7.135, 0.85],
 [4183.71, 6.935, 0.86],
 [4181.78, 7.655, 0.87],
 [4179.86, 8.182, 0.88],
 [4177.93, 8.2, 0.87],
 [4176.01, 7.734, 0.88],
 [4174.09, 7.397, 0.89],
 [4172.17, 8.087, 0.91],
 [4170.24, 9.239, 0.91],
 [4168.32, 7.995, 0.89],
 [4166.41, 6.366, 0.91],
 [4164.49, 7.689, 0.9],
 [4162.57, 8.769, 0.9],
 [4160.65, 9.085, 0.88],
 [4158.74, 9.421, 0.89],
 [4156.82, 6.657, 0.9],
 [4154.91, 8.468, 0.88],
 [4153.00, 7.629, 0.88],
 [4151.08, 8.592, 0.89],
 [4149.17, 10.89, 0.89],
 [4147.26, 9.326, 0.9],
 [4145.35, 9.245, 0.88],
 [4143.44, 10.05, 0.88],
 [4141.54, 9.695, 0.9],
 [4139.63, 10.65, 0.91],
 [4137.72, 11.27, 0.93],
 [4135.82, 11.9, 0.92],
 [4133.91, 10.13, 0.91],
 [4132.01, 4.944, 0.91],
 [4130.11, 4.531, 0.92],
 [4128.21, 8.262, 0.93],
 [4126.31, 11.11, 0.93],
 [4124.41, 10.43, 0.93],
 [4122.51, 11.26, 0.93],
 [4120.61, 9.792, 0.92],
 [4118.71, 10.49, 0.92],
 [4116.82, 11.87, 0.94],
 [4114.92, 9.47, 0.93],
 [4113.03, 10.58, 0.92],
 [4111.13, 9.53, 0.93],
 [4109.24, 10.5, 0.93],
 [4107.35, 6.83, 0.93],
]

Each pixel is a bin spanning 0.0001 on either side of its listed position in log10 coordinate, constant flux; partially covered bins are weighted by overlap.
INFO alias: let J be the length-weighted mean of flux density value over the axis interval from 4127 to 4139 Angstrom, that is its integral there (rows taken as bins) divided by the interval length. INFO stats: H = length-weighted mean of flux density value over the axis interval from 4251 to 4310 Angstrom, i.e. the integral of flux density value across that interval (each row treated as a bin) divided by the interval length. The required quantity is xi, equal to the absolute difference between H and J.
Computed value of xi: 2.2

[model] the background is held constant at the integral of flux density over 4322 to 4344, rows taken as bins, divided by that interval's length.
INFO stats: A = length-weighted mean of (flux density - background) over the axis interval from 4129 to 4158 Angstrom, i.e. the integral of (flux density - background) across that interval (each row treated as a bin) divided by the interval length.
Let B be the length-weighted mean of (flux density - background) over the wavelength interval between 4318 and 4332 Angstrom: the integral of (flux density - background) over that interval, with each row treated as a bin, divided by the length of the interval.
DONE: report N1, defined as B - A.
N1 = -1.9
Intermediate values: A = 1.96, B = 0.0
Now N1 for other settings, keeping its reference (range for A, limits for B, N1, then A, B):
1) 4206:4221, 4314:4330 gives -0.4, 0.59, 0.2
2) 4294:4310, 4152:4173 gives 1.6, -0.43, 1.2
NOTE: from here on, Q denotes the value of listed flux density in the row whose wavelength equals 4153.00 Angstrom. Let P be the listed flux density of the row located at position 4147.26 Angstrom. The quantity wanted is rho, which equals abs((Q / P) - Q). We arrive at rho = 6.8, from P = 9.326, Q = 7.629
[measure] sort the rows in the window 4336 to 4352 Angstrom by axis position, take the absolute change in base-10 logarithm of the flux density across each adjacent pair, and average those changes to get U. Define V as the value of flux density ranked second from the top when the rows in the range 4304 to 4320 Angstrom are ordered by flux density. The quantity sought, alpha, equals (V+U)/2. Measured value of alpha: 3.7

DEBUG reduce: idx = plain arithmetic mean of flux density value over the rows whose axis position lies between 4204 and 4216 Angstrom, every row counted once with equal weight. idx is 7.2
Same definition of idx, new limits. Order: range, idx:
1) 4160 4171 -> 8.2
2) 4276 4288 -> 5.8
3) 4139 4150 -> 10.0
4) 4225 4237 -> 7.3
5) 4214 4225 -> 7.2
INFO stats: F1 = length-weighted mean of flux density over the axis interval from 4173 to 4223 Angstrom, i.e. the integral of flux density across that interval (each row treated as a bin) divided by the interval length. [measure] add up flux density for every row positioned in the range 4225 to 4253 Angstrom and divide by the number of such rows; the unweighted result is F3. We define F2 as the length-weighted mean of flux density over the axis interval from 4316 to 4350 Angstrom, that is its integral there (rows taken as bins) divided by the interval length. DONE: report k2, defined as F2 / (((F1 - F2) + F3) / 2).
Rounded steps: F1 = 7.6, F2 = 7.1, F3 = 7.0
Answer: 1.85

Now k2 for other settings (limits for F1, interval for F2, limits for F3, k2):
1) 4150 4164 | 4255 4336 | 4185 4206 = 1.42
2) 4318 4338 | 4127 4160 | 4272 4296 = 4.32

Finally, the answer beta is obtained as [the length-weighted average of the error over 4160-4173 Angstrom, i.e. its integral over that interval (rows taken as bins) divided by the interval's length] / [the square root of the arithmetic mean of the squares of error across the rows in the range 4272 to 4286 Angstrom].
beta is 1.18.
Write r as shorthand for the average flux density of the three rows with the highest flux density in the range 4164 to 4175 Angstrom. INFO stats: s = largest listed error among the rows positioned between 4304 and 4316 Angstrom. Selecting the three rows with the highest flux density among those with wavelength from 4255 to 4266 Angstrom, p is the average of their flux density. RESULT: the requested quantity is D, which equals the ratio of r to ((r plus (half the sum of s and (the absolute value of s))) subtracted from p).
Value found -4.1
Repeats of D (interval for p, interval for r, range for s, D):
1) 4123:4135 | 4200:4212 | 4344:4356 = 6.4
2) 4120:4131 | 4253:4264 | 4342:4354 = 2.8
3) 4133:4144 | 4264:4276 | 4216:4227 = 2.4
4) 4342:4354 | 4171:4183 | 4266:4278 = -8.9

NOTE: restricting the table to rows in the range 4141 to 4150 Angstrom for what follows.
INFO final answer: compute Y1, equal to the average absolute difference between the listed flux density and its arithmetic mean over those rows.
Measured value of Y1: 0.50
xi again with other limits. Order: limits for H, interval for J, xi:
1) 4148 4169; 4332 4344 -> 1.6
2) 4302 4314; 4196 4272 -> 0.4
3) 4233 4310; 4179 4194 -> 1.0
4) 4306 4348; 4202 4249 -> 0.2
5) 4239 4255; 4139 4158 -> 2.4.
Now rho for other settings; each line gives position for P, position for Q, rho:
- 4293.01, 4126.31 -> 9.0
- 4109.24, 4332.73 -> 6.9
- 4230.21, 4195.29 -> 7.1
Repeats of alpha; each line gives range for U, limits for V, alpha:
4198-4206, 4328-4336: 3.6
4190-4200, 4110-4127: 5.7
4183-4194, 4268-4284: 3.7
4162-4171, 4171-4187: 4.1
